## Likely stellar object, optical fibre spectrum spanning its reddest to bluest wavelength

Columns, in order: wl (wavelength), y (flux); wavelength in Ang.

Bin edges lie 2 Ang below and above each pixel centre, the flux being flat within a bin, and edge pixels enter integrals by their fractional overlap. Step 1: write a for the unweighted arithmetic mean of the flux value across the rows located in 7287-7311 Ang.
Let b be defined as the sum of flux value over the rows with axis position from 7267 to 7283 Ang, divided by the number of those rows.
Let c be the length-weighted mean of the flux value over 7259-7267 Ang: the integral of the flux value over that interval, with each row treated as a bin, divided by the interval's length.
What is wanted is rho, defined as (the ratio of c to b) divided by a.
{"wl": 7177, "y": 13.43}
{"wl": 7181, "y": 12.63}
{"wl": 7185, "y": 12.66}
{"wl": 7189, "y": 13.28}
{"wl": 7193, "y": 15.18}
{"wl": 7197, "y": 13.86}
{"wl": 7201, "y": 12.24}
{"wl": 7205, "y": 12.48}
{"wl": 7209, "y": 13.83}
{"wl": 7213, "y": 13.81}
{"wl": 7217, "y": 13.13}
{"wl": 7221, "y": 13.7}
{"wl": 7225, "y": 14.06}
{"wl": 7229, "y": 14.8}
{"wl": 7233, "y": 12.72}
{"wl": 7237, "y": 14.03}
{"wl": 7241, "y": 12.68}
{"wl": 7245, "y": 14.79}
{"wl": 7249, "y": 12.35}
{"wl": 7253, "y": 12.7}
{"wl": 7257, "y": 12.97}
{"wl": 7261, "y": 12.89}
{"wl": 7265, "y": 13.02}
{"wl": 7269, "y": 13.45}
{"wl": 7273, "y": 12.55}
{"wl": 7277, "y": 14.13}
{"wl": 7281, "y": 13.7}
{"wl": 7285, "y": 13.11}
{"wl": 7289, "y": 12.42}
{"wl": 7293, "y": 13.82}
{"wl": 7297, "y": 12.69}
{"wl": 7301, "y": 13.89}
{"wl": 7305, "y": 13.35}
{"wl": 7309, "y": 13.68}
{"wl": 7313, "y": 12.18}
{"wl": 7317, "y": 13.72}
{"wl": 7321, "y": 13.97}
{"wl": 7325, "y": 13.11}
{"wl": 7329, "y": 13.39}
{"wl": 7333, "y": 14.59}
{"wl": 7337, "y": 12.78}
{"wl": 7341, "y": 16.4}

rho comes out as 0.0723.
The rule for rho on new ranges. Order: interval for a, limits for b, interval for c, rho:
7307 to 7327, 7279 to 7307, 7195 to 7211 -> 0.0740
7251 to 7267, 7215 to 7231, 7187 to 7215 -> 0.0753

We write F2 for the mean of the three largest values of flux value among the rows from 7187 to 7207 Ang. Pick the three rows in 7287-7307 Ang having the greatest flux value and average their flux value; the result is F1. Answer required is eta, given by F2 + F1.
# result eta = 27.8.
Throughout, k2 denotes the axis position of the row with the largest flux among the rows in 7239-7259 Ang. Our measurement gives 7245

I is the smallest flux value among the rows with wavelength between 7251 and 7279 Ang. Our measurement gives 12.55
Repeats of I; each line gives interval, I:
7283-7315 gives 12.18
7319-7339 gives 12.78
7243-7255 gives 12.35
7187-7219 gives 12.24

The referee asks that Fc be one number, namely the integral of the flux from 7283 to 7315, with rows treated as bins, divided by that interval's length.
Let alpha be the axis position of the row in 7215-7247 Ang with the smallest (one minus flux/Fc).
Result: 7229 Ang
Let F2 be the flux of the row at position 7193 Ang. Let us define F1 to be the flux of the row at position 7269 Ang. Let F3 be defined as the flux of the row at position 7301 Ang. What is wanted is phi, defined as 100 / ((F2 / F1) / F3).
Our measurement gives 1231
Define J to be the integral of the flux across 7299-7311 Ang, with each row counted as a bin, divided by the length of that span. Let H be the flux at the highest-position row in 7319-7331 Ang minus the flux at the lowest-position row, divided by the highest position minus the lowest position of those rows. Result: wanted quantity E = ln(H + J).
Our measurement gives 2.61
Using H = -0.07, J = 13.64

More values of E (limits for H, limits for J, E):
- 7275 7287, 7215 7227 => 2.60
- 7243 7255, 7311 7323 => 2.57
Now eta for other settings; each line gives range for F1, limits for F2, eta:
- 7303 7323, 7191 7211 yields 28.1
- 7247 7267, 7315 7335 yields 27.1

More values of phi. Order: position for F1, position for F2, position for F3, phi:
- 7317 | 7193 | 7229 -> 1338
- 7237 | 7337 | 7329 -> 1470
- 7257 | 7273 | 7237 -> 1450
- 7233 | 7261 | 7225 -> 1387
